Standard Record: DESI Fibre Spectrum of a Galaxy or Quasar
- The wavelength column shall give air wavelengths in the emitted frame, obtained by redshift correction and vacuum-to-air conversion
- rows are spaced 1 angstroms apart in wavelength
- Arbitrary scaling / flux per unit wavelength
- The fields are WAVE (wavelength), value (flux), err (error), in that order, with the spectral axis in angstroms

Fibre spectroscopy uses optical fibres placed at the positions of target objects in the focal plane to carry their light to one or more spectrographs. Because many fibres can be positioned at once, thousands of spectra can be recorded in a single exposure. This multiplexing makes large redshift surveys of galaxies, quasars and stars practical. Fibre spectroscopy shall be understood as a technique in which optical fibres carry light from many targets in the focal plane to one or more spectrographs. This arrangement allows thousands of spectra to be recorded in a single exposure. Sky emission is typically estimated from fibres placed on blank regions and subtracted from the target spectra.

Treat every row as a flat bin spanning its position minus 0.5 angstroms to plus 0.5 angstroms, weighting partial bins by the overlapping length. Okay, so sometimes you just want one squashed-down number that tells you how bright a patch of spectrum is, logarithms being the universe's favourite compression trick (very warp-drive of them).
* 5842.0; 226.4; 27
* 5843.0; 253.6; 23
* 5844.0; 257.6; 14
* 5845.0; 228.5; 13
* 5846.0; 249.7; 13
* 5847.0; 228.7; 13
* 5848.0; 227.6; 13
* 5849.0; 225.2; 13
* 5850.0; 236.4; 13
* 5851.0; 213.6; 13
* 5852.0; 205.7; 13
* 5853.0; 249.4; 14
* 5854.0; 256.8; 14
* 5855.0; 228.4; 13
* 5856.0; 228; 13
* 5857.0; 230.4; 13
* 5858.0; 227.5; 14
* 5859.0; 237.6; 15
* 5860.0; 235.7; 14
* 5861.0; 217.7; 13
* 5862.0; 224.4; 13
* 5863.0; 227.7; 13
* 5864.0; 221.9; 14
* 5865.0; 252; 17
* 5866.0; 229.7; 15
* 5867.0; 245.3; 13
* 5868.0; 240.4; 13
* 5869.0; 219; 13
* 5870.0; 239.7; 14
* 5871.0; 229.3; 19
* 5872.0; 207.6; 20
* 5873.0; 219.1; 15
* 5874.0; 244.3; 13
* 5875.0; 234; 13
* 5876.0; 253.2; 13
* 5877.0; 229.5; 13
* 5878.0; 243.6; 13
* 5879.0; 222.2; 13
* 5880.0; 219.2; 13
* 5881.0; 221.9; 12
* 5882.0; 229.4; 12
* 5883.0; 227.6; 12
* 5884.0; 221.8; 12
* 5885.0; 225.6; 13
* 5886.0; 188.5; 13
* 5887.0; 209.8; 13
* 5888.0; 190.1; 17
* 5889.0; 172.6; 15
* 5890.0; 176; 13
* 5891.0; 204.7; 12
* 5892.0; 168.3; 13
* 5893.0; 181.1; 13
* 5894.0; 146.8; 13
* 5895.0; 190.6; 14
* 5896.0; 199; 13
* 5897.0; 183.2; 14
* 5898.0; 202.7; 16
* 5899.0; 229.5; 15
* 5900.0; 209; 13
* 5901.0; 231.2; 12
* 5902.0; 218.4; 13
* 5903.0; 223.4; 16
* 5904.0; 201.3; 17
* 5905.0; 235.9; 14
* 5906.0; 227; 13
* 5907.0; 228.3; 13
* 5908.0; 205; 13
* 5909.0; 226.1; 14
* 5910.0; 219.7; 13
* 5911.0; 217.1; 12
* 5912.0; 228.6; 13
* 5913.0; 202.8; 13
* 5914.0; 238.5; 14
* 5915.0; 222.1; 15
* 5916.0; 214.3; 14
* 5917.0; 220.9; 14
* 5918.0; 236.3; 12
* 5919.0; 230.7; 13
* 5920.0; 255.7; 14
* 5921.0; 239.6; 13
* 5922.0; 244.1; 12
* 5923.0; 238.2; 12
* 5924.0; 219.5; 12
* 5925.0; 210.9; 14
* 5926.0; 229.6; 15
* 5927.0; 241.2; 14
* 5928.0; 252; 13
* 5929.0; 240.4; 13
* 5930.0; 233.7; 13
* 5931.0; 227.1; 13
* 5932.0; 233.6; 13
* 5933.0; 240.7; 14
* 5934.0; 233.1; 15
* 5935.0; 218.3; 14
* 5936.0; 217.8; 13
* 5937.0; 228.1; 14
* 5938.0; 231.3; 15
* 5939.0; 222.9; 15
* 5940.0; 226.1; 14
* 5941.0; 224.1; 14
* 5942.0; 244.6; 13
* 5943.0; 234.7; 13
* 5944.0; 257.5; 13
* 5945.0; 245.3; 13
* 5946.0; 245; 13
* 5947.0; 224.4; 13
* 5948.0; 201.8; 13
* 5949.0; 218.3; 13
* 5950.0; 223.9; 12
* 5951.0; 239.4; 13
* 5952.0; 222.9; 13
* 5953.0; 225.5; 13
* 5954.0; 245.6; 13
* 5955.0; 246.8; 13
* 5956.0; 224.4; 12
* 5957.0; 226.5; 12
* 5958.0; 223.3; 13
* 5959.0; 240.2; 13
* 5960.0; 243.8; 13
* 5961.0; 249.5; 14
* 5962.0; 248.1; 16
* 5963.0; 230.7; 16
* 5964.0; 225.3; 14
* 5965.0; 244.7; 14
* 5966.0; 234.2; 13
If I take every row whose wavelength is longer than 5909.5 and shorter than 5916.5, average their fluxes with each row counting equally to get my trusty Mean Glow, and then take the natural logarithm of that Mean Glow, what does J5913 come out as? 5.40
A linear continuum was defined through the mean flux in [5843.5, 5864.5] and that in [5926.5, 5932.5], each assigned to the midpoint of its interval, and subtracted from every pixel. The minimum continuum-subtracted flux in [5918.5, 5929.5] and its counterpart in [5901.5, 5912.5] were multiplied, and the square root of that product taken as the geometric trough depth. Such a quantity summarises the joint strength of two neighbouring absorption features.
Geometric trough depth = 30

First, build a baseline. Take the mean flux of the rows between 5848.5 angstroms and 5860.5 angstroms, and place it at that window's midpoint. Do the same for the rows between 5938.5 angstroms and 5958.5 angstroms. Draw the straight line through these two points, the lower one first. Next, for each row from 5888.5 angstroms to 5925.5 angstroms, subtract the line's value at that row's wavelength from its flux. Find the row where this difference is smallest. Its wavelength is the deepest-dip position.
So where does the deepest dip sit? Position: 5894.0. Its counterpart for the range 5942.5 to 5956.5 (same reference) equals 5948.0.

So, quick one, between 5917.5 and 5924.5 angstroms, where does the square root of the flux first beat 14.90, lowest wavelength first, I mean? 5918.0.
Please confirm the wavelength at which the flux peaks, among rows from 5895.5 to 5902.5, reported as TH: 5901.0 angstroms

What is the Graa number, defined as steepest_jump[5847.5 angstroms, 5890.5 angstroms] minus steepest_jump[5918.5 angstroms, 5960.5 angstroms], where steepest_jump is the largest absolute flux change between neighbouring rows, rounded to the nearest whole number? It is 19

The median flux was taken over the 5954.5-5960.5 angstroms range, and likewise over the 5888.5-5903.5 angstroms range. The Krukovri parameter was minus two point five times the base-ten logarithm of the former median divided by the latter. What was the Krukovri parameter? -0.17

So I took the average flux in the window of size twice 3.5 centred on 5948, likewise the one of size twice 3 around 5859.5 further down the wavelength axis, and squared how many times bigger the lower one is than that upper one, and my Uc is 1.01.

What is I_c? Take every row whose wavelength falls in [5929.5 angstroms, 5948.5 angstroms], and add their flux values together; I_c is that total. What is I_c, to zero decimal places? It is 4390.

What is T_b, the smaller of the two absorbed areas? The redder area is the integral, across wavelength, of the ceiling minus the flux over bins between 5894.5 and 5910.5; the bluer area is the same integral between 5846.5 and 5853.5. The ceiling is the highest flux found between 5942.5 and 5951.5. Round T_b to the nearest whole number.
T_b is 216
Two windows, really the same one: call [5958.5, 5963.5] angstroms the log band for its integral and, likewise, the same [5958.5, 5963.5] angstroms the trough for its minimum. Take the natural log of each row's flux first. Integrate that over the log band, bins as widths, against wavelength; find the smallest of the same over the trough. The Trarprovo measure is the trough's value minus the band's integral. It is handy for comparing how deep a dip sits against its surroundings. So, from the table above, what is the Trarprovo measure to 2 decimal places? -22.01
